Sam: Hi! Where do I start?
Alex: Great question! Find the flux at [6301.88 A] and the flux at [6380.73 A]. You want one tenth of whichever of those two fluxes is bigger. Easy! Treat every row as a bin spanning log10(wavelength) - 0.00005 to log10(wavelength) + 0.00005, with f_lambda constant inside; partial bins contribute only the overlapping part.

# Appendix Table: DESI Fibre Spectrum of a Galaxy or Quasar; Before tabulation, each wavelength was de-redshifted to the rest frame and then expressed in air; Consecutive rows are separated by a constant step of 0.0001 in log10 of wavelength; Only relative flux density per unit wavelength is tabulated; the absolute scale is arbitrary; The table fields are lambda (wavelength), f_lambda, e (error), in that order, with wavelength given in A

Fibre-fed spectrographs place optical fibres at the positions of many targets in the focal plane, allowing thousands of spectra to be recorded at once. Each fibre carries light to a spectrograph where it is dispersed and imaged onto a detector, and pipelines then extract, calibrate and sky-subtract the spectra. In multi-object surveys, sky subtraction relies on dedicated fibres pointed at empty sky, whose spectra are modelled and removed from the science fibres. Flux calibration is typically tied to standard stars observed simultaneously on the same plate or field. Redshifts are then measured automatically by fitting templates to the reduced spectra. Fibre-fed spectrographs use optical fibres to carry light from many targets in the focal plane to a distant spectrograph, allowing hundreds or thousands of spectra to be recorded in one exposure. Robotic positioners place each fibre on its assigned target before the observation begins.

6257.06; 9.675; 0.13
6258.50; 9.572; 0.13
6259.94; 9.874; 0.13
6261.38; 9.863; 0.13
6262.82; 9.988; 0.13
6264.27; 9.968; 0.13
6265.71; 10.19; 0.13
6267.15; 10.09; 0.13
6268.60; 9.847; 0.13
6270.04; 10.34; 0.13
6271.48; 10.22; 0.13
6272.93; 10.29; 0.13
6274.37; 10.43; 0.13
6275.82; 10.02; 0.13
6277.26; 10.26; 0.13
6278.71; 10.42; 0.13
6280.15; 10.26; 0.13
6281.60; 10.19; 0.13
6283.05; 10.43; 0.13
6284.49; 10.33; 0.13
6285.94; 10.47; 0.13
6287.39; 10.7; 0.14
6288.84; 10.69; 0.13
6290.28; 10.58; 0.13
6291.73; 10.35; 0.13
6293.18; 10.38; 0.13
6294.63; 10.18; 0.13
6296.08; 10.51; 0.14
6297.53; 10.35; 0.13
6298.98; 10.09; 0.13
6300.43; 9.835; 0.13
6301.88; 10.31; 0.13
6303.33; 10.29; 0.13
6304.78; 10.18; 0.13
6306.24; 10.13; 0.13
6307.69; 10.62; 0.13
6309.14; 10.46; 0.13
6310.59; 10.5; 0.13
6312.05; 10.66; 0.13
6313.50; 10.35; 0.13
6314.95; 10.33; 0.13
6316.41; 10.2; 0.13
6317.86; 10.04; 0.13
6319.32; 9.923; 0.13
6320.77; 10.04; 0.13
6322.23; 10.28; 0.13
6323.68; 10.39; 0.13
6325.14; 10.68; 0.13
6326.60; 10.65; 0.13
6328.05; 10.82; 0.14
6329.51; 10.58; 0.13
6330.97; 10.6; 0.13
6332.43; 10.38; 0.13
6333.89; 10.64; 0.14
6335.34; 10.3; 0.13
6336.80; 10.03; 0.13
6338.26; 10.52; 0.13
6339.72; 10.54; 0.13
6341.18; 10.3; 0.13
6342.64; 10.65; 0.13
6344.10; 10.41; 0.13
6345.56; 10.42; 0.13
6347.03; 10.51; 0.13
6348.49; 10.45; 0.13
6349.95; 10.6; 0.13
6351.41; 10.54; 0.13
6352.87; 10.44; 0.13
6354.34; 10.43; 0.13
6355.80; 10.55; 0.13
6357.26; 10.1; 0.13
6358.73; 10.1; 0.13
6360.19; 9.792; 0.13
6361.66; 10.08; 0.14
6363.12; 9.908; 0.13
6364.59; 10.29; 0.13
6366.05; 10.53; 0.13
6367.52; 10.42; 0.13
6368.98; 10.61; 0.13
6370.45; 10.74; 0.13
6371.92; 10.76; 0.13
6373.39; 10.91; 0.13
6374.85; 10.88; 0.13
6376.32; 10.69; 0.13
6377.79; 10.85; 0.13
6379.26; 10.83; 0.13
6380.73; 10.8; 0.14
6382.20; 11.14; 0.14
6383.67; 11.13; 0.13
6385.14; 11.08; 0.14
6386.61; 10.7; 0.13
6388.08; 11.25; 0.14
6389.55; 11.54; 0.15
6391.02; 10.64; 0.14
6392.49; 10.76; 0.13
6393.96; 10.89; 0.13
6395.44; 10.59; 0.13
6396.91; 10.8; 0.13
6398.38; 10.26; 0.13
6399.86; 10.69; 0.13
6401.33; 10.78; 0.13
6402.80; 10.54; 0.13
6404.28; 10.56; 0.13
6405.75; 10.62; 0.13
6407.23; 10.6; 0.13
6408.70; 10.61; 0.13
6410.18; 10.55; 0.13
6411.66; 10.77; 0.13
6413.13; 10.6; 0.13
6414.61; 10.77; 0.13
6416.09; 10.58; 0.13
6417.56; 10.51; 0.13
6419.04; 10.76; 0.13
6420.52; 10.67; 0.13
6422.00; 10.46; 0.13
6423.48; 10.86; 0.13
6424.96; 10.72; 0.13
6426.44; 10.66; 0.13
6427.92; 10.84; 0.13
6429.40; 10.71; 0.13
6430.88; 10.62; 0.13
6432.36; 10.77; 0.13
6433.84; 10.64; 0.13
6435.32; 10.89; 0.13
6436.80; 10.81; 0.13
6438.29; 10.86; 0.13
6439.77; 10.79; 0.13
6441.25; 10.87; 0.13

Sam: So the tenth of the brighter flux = 1.08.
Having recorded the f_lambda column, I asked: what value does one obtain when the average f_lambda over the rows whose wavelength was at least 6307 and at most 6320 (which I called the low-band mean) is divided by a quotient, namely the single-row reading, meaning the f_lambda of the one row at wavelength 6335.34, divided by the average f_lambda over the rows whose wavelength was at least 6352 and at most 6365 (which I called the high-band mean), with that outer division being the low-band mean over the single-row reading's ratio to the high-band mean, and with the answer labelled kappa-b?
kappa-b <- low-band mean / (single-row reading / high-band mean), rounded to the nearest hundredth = 10.23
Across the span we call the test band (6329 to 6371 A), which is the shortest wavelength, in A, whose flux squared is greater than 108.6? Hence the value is 6329.51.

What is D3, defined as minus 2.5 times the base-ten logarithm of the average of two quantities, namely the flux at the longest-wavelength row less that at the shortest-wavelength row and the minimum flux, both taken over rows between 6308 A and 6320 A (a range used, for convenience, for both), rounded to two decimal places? -1.68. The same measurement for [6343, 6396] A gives -1.74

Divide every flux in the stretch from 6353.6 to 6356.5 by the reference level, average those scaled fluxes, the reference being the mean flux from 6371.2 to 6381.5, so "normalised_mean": 0.97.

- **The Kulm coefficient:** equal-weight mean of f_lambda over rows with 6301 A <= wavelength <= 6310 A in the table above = 10.3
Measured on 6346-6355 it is 10.5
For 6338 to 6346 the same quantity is 10.5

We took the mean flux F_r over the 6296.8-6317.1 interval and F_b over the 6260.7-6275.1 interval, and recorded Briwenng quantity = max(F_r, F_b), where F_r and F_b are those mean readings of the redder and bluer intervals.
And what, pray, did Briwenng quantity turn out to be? 10.3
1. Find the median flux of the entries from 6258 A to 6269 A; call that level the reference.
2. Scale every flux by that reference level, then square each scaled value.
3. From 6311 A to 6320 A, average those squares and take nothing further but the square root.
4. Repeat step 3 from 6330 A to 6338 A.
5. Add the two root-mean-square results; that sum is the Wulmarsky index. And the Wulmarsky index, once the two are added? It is 2.08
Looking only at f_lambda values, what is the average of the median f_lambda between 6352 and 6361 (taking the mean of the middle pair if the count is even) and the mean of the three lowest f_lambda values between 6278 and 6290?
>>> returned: 10.3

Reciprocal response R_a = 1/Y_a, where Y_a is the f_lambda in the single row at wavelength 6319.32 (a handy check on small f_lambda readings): 0.101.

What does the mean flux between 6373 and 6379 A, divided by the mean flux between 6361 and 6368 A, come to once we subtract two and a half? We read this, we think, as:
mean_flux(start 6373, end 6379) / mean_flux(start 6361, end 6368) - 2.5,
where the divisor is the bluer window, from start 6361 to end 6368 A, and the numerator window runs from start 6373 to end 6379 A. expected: -1.443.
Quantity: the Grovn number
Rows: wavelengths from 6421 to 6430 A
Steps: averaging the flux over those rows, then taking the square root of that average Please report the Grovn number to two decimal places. 3.27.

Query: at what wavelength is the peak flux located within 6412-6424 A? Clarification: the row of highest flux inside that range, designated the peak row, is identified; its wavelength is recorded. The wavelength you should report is 6423.48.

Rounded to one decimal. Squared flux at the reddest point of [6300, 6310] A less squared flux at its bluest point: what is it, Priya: 12.7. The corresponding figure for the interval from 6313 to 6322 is -6.3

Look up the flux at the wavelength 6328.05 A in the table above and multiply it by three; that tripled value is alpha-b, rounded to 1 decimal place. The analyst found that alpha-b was 32.5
